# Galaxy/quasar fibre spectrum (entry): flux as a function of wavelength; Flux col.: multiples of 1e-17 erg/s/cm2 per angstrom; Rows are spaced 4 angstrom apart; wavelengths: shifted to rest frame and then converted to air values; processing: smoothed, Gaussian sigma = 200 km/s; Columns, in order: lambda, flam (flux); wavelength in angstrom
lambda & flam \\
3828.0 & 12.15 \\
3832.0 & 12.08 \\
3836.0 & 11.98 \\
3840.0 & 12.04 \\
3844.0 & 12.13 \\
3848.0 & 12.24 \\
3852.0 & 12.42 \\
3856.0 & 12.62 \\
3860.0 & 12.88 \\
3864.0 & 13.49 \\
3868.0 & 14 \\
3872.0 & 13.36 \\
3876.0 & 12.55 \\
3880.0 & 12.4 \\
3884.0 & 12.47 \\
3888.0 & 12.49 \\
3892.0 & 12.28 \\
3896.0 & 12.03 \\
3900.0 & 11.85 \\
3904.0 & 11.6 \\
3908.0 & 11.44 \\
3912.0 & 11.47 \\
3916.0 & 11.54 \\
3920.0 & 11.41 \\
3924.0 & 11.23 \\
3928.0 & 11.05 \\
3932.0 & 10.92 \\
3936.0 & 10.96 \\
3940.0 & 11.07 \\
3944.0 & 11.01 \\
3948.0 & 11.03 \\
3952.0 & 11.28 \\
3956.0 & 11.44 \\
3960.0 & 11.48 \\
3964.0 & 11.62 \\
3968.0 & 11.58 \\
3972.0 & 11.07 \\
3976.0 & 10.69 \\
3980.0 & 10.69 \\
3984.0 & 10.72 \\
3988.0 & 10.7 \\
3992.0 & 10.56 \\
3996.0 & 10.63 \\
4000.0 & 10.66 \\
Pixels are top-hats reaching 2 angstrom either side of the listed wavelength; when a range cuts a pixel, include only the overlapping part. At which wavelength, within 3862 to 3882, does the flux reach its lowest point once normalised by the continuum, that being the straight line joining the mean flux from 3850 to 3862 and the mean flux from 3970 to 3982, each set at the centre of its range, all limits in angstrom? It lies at 3880.0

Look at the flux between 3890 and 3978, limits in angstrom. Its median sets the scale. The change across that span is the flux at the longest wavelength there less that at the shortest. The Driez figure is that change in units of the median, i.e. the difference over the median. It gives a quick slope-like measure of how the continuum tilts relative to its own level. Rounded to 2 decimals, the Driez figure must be -0.14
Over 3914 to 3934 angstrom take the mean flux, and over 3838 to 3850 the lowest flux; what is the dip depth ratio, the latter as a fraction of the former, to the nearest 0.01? 1.07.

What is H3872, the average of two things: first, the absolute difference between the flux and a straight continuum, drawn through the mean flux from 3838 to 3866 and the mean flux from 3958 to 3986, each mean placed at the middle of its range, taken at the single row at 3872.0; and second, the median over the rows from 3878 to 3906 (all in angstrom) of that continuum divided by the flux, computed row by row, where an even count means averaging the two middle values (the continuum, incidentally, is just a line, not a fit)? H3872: 1.02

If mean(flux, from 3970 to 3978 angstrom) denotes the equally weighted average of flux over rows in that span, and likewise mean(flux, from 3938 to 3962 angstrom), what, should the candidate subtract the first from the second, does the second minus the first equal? 0.3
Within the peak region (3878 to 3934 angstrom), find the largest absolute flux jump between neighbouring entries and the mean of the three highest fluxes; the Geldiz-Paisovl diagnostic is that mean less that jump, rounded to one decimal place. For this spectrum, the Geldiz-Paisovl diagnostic 12.2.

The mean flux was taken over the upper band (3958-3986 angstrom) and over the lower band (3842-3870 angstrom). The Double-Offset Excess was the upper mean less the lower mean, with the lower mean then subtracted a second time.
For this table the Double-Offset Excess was -14.5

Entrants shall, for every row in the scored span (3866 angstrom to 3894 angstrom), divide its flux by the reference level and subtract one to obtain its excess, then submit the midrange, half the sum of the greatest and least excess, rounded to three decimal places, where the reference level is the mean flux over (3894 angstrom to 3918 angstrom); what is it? 0.127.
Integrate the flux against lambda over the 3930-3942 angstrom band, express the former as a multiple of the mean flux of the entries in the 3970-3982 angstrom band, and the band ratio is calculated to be 12.2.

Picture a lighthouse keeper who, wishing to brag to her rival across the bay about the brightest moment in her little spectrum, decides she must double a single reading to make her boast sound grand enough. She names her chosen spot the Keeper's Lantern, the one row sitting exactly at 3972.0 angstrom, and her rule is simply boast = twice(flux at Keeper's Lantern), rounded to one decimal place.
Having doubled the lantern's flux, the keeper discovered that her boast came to 22.1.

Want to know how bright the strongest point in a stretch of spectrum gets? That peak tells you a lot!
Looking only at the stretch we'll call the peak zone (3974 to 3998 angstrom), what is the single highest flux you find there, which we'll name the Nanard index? 10.72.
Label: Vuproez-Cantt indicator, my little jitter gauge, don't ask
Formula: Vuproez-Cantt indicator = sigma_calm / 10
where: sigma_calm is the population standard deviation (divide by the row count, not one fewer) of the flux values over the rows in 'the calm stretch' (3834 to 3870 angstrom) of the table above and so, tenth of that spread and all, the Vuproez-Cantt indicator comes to 0.07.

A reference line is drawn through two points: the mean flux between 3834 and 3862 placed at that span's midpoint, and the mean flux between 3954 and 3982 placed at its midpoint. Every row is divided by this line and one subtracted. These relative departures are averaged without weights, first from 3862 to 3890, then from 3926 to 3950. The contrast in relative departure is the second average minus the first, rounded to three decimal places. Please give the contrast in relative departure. -0.117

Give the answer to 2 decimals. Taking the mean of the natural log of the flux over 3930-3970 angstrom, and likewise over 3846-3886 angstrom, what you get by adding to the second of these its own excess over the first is 2.68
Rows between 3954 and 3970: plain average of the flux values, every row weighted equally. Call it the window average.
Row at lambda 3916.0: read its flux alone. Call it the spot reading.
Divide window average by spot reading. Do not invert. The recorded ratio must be 1.00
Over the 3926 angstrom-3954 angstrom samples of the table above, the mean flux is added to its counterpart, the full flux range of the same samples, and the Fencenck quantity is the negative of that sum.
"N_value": -11.4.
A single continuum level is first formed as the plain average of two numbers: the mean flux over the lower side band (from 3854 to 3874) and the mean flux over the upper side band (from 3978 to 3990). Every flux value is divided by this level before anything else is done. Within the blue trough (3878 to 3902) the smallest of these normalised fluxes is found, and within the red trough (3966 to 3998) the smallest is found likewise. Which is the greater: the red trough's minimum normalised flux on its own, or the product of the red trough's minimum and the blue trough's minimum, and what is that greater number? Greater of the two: 0.88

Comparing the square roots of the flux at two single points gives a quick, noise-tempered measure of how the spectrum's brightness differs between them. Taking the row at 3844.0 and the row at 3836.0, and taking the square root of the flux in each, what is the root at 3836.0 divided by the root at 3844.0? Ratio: 0.99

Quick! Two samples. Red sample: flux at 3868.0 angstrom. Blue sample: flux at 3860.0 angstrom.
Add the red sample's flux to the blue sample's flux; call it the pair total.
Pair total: 26.9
